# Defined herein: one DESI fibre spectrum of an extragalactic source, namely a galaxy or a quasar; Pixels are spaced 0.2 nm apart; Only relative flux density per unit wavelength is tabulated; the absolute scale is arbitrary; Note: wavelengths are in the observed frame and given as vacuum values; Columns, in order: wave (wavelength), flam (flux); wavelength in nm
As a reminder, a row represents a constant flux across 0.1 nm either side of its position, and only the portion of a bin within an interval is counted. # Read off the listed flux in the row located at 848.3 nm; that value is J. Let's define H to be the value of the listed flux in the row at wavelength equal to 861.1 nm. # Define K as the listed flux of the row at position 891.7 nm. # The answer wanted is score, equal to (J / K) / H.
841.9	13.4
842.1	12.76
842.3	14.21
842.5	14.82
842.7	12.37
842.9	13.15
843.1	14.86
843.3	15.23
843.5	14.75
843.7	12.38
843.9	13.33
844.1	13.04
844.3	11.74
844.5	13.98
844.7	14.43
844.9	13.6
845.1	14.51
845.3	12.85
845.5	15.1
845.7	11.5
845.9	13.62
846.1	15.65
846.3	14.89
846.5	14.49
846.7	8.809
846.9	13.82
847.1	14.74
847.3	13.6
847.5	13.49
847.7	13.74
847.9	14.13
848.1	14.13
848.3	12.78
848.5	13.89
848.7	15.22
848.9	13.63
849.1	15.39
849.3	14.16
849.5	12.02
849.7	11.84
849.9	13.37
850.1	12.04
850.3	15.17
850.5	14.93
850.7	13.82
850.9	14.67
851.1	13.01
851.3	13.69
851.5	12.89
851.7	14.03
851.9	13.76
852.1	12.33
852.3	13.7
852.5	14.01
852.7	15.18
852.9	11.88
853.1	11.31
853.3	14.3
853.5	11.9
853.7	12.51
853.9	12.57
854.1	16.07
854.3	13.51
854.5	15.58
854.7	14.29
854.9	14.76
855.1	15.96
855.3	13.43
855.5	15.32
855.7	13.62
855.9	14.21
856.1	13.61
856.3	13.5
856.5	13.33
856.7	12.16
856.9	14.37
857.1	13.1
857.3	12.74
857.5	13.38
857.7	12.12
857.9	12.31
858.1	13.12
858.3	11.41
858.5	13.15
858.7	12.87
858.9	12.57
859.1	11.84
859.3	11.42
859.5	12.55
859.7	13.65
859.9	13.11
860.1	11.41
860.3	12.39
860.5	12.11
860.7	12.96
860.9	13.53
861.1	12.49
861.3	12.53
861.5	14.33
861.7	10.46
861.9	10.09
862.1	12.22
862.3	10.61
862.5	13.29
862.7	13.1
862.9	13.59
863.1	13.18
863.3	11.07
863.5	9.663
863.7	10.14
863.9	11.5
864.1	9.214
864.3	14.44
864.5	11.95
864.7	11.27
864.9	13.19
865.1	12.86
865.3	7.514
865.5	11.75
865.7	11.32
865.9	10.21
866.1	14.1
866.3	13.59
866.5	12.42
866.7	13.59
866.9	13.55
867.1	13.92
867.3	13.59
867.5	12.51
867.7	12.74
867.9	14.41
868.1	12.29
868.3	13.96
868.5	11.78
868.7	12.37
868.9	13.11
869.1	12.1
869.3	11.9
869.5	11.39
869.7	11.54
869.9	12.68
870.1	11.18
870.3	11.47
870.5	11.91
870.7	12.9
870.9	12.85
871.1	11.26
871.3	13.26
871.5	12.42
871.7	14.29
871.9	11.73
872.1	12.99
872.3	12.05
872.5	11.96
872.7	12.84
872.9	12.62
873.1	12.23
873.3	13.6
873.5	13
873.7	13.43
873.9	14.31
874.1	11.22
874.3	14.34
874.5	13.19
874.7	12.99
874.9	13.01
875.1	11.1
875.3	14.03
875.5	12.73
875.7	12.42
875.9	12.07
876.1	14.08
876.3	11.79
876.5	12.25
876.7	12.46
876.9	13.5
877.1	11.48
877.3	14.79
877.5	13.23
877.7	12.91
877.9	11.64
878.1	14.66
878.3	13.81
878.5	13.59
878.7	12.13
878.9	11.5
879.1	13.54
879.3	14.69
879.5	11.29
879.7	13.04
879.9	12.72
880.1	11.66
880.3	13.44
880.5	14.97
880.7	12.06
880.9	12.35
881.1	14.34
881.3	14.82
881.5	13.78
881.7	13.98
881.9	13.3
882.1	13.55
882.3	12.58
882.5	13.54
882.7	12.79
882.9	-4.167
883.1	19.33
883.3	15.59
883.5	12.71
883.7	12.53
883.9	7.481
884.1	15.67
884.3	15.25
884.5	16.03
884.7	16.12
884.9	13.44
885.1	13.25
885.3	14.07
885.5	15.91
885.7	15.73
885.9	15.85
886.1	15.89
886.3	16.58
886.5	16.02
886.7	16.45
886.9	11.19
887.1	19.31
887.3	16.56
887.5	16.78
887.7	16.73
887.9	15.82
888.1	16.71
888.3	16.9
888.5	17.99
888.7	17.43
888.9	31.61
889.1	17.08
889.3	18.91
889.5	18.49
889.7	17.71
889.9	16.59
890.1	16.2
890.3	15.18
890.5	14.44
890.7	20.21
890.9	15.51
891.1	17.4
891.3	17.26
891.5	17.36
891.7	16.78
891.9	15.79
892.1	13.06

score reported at 0.061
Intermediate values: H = 12.49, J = 12.78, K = 16.78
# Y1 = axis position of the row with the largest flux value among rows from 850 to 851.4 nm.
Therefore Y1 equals 850.3 nm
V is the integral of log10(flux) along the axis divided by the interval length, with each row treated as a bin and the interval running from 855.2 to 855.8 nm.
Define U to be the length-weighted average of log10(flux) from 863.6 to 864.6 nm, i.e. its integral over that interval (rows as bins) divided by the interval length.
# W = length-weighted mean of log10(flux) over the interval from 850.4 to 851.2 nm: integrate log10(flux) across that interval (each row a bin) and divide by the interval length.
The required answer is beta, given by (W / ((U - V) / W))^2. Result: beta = 191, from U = 1.05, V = 1.15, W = 1.15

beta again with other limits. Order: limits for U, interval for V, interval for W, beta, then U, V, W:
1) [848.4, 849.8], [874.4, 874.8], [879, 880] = 4290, 1.14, 1.12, 1.11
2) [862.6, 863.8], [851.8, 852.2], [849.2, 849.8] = 661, 1.07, 1.11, 1.10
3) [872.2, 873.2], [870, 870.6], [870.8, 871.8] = 1682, 1.09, 1.06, 1.11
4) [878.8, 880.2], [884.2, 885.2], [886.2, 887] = 392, 1.10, 1.17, 1.17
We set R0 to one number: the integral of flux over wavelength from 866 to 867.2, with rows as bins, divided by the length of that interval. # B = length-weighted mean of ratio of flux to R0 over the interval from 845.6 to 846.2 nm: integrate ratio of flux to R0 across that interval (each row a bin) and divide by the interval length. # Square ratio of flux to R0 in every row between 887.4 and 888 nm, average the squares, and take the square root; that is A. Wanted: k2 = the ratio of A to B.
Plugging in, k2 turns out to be 1.2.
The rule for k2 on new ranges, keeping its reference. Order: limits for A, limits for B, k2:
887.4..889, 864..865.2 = 1.6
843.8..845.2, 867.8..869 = 1.0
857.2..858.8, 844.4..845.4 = 0.9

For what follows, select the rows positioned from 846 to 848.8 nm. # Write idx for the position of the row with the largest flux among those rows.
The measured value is 846.1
